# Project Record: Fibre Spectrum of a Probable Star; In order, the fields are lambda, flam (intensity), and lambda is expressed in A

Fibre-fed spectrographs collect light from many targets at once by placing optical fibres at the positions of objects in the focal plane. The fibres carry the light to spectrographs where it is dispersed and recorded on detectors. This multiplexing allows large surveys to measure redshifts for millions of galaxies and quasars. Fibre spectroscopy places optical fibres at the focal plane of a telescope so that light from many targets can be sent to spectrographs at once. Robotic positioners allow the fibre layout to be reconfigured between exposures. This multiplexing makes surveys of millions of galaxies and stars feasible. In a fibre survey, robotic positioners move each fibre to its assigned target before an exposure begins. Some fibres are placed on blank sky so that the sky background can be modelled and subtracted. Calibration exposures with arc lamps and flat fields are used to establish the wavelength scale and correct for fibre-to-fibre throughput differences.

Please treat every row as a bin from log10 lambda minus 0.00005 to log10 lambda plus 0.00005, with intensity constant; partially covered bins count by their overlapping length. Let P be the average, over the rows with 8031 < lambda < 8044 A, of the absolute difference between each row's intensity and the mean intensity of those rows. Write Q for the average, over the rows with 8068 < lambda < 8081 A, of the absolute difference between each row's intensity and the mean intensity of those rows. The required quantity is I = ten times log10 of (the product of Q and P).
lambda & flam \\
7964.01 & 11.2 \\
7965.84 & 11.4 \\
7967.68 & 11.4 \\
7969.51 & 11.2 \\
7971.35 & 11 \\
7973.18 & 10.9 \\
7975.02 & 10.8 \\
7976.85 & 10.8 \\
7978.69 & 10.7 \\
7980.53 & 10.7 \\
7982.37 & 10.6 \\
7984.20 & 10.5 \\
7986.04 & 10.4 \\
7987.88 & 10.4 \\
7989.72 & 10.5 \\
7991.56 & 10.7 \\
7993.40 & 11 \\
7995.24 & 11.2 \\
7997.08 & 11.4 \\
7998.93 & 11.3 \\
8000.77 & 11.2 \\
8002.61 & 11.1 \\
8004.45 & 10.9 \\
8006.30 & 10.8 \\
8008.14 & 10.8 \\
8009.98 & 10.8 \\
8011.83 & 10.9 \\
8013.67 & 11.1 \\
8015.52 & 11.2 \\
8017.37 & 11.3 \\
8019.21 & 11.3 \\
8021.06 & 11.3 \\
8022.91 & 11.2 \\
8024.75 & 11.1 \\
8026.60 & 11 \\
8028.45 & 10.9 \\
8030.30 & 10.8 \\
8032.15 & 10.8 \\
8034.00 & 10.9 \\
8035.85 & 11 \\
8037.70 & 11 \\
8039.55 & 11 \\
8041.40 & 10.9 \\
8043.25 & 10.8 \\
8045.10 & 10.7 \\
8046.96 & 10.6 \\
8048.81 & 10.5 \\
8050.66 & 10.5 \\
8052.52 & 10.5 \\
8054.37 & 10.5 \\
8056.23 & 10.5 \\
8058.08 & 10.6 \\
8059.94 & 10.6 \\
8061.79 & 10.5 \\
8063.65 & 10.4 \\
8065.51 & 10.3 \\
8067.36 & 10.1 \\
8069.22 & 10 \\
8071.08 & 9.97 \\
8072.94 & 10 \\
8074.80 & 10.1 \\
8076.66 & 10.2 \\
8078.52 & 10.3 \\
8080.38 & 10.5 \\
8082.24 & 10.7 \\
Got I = -19.4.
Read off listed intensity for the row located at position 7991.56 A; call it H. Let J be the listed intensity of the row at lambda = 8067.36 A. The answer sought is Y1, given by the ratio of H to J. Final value 1.06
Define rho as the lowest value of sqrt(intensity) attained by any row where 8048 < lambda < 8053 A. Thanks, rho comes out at 3.24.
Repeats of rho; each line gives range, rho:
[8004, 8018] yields 3.29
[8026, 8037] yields 3.29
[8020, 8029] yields 3.30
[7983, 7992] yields 3.22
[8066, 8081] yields 3.16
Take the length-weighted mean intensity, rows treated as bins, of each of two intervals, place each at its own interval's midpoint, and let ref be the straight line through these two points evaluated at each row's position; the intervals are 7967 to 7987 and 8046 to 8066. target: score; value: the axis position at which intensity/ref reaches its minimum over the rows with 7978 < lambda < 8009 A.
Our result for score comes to 7986.04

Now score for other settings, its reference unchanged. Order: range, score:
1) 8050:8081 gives 8071.08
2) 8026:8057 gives 8048.81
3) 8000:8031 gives 8006.30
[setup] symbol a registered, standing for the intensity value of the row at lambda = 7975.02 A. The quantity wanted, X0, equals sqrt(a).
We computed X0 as 3.29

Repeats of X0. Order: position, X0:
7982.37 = 3.26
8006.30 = 3.29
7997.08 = 3.38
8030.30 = 3.29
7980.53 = 3.27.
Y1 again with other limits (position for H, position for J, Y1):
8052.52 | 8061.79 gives 1.00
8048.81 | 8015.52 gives 0.94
